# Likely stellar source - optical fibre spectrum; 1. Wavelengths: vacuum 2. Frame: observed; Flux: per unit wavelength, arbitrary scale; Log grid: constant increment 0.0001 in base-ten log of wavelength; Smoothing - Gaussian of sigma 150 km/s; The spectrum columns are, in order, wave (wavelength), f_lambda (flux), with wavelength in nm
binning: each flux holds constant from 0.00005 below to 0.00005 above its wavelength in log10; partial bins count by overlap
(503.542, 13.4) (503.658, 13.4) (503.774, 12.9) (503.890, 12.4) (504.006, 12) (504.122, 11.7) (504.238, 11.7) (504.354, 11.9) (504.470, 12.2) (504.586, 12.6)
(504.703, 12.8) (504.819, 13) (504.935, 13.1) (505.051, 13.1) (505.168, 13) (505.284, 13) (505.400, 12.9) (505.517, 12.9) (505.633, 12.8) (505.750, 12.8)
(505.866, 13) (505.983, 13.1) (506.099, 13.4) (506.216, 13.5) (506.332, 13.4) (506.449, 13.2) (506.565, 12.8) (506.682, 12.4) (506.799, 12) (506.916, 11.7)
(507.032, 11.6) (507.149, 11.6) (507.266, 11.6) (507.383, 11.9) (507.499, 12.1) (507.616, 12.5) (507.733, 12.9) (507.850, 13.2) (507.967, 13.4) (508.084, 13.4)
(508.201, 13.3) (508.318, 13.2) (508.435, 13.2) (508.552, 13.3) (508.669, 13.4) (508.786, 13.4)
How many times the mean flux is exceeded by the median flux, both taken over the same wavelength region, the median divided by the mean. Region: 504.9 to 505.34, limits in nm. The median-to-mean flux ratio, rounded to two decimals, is 1.00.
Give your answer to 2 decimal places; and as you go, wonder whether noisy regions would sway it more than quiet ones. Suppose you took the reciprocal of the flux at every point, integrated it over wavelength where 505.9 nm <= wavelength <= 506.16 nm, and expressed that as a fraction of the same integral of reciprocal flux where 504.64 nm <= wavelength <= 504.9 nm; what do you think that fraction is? 0.98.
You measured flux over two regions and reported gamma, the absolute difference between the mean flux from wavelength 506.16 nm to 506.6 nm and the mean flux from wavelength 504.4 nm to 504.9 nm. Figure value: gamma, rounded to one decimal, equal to 0.6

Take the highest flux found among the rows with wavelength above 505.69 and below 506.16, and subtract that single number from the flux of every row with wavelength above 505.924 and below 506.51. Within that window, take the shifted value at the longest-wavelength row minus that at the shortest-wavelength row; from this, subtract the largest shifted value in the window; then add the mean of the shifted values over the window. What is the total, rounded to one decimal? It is -0.1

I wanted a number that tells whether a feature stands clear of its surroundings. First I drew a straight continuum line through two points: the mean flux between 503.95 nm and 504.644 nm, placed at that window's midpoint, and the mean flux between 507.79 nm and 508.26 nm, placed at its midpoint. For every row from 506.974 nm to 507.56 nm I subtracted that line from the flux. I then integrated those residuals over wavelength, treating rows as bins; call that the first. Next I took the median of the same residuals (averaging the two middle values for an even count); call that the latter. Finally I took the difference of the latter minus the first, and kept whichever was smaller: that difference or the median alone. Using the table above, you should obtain -1.4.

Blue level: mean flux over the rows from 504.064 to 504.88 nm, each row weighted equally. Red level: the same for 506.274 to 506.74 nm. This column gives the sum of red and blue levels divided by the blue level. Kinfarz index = 2.06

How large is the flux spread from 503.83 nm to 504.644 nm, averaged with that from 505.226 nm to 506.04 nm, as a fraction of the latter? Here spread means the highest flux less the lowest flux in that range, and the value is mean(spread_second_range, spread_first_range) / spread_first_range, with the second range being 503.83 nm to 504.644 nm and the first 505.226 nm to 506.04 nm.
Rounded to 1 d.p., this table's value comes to 2.0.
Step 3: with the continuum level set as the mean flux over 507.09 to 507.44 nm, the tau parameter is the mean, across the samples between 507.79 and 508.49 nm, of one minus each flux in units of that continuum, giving -0.14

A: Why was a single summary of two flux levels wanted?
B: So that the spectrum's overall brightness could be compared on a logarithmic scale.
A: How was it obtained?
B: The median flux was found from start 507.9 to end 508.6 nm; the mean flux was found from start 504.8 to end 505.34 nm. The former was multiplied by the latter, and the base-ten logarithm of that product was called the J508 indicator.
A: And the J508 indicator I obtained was 2.24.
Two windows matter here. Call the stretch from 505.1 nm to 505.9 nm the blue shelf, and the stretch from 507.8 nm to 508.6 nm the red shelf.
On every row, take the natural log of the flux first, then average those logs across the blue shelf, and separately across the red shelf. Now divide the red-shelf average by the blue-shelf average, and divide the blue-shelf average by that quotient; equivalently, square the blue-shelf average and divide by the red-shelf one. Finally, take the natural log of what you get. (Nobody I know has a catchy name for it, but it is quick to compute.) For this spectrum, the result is 0.93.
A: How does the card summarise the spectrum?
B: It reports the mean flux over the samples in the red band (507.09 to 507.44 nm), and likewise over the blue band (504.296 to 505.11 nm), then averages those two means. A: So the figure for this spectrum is 12.2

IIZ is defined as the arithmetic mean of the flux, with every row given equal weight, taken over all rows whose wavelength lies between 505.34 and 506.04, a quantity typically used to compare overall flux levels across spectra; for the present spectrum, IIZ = 12.9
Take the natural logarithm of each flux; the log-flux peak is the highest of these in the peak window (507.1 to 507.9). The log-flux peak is 2.58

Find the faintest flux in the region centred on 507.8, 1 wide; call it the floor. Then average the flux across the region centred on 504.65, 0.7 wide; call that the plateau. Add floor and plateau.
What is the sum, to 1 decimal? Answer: 24.5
